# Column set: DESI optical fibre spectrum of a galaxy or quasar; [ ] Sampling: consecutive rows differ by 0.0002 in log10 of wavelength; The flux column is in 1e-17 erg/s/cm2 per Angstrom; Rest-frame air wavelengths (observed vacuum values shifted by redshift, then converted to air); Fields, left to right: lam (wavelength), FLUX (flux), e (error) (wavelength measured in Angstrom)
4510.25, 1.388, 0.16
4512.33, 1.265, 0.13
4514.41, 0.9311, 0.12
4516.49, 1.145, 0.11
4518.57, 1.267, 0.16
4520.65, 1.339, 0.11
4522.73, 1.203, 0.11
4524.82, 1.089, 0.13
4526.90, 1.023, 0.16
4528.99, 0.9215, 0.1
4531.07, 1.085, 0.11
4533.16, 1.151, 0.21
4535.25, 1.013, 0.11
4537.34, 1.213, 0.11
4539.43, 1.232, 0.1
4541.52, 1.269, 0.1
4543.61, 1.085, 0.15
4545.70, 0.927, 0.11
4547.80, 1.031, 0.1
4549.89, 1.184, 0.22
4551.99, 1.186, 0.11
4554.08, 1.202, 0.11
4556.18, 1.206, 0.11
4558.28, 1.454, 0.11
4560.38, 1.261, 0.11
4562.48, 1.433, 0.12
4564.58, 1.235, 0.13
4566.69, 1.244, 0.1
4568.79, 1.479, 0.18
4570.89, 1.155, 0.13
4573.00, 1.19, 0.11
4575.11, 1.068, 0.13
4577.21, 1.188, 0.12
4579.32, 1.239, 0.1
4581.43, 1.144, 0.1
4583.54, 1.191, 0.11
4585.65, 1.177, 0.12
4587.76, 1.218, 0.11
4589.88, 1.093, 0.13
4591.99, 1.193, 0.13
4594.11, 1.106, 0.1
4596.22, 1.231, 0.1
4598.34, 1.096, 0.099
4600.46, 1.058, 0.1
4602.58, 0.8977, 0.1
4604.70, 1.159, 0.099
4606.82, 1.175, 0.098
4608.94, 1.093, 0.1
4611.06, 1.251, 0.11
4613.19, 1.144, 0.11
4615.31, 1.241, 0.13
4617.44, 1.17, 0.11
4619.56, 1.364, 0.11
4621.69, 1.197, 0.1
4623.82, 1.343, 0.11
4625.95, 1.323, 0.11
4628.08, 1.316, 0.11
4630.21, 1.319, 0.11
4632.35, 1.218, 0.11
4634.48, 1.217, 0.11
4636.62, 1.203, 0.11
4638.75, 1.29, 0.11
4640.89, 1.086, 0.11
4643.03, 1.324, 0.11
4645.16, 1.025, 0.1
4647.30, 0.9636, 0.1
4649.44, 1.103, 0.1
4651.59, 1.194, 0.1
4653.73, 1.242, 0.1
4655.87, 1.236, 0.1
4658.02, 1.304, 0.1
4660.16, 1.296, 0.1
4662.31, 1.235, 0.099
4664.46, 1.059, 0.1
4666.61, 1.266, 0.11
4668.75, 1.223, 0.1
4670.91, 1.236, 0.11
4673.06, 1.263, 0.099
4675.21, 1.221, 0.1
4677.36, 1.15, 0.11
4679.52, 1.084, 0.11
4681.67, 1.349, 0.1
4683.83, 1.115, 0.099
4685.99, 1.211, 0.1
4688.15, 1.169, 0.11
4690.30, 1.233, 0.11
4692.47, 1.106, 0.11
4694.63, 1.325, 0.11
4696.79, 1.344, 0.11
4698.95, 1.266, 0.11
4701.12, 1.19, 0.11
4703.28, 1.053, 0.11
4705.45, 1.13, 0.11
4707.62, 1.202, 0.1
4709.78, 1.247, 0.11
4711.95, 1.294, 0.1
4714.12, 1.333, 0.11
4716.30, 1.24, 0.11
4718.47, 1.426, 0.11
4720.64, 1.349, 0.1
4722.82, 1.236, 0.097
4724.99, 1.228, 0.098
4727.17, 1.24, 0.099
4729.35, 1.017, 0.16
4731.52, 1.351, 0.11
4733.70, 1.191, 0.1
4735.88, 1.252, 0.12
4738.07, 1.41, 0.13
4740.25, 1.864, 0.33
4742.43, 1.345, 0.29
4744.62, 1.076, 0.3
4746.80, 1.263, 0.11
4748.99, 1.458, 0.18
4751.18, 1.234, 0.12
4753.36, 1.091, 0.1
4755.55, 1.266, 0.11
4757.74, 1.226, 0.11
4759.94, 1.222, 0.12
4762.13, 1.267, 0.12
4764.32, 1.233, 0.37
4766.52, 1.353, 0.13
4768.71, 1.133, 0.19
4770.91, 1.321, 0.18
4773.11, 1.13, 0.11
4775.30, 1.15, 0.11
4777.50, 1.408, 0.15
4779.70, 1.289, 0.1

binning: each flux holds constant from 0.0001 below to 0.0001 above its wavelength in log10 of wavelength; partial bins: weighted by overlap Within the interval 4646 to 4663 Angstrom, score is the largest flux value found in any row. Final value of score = 1.304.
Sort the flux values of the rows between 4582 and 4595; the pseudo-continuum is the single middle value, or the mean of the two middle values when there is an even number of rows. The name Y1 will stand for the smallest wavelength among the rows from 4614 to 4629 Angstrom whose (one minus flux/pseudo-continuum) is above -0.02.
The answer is 4617.44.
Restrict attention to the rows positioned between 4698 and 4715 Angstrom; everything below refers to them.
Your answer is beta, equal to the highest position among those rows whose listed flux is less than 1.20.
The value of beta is 4705.45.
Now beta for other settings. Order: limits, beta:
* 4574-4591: 4589.88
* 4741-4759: 4753.36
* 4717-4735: 4733.70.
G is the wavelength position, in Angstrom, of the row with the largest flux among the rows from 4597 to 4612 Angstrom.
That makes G 4611.06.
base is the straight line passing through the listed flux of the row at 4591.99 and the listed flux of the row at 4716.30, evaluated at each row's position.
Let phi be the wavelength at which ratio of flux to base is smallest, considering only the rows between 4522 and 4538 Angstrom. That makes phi 4528.99 Angstrom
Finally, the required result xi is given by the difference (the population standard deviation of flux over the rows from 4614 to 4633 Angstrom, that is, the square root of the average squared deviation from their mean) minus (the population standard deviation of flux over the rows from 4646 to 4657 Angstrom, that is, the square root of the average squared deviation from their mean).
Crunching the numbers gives -0.038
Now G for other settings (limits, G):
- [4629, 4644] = 4643.03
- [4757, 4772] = 4766.52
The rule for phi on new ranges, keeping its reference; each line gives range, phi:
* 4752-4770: 4753.36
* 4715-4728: 4724.99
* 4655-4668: 4664.46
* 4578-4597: 4589.88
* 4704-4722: 4705.45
